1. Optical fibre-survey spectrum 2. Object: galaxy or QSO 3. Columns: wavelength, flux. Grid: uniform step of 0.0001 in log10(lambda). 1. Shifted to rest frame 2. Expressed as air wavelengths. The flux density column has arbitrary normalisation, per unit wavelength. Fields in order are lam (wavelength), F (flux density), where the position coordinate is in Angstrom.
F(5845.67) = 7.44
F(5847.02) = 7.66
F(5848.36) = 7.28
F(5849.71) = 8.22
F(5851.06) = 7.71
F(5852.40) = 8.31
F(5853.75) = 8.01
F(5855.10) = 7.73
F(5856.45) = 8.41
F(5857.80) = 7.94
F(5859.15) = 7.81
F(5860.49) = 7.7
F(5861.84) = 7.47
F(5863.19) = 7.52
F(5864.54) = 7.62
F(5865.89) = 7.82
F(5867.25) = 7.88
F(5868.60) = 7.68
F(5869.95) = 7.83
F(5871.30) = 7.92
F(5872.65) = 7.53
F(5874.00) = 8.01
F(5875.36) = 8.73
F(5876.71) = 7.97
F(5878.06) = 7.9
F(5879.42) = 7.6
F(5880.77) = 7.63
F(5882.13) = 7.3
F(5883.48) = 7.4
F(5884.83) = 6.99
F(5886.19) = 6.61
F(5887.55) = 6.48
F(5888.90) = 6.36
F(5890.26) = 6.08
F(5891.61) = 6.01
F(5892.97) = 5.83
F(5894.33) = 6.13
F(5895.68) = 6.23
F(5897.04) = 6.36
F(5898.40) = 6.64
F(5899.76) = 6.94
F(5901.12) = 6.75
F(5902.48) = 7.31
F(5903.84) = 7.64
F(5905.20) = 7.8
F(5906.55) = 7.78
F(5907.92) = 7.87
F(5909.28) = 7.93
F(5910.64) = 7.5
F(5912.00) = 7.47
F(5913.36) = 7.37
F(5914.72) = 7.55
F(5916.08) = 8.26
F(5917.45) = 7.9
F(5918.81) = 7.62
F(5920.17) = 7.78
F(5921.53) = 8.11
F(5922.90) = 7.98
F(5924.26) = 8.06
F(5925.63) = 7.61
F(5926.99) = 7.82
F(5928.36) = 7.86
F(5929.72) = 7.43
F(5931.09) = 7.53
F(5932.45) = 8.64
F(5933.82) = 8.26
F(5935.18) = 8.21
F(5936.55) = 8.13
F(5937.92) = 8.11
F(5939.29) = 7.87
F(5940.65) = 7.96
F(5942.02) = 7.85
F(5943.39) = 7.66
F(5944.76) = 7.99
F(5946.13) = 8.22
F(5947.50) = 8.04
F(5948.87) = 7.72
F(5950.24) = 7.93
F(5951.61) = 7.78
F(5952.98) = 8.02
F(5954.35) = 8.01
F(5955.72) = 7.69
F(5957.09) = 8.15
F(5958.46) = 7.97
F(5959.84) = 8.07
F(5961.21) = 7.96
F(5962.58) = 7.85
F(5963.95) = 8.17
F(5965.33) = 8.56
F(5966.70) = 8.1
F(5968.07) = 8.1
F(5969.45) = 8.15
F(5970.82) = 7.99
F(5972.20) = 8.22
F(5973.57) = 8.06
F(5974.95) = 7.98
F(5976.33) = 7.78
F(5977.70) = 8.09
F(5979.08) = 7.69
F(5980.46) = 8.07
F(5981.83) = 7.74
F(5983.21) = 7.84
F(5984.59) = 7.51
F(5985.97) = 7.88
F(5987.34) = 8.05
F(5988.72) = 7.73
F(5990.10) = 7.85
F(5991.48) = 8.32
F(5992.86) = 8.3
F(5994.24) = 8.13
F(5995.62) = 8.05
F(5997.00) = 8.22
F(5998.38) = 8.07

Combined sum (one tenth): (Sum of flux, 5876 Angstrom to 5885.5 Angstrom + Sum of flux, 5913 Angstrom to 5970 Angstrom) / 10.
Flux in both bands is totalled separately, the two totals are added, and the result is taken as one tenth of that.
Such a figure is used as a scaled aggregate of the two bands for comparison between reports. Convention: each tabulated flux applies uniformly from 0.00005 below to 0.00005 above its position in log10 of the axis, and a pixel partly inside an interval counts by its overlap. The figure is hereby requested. 39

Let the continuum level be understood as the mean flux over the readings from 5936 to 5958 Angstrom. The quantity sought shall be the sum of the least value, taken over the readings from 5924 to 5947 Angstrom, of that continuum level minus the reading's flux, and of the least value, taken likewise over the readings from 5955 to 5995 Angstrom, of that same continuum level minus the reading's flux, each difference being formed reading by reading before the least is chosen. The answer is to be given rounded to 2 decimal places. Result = -1.31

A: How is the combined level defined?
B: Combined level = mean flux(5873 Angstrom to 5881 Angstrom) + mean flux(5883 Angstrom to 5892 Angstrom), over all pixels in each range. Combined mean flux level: 14.5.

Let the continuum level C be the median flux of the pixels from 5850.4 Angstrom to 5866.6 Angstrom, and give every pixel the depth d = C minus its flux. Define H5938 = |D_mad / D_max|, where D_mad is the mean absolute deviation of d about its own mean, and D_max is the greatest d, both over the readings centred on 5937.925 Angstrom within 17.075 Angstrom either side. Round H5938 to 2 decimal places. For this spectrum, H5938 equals 0.57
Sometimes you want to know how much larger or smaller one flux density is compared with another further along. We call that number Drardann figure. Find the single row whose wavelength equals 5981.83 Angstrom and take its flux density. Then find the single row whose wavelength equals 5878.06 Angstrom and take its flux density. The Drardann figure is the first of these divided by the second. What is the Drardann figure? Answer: 0.98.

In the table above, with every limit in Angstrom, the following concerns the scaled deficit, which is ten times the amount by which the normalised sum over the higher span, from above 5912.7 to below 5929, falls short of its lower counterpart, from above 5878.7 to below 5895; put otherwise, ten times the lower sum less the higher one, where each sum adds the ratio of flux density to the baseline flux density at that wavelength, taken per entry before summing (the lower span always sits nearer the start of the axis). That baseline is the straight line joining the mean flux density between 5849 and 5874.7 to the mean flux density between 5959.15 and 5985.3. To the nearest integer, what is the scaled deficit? -16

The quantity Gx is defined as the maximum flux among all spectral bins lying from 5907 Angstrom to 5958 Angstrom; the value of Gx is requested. 8.64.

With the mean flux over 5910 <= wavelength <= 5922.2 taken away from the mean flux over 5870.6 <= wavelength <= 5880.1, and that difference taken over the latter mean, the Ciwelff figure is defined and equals 0.03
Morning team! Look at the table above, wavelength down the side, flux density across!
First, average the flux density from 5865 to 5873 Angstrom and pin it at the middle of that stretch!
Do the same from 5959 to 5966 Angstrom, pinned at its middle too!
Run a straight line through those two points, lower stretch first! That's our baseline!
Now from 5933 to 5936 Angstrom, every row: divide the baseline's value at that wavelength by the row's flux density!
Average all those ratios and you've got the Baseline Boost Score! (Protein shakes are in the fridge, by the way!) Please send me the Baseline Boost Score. 0.97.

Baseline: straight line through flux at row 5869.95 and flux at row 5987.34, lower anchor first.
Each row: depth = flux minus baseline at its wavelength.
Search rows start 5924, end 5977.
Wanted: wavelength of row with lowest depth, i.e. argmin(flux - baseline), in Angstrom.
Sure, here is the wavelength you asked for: 5929.72 Angstrom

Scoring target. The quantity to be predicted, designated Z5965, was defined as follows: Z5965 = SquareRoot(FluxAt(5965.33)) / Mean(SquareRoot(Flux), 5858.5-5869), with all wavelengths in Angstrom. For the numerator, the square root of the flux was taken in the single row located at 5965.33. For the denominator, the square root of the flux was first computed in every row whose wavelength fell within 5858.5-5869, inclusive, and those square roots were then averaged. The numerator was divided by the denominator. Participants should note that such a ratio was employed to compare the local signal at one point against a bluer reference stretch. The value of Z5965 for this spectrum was 1.06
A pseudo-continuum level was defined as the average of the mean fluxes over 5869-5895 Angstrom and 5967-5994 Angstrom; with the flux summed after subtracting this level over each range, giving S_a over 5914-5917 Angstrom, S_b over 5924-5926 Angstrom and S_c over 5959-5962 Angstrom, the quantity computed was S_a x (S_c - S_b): 0.24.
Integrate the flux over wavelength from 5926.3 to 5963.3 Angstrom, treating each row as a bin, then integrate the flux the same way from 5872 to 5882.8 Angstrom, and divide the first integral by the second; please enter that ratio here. 3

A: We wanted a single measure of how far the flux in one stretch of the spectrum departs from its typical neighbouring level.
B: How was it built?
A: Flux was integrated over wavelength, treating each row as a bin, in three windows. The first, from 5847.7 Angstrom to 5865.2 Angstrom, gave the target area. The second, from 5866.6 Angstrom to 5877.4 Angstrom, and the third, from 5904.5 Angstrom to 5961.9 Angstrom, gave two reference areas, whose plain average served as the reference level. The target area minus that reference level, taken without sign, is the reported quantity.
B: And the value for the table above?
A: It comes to 132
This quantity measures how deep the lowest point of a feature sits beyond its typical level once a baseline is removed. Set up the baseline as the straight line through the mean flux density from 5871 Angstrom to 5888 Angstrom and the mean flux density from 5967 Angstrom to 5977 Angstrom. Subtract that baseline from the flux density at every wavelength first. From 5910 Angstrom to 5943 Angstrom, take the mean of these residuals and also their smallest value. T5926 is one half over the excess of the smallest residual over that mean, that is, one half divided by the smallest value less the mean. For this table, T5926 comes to -1.1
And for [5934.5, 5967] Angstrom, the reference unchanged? -1.5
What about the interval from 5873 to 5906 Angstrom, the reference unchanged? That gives -0.4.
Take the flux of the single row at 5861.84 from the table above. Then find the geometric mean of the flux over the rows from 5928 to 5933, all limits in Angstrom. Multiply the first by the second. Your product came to 58.6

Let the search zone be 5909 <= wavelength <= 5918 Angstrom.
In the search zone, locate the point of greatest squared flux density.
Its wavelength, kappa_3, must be 5916.08 Angstrom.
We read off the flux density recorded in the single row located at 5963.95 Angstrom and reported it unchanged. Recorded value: 8.17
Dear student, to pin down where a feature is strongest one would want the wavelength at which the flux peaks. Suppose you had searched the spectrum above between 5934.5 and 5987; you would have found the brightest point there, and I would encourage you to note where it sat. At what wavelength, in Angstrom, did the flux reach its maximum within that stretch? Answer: 5965.33 Angstrom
